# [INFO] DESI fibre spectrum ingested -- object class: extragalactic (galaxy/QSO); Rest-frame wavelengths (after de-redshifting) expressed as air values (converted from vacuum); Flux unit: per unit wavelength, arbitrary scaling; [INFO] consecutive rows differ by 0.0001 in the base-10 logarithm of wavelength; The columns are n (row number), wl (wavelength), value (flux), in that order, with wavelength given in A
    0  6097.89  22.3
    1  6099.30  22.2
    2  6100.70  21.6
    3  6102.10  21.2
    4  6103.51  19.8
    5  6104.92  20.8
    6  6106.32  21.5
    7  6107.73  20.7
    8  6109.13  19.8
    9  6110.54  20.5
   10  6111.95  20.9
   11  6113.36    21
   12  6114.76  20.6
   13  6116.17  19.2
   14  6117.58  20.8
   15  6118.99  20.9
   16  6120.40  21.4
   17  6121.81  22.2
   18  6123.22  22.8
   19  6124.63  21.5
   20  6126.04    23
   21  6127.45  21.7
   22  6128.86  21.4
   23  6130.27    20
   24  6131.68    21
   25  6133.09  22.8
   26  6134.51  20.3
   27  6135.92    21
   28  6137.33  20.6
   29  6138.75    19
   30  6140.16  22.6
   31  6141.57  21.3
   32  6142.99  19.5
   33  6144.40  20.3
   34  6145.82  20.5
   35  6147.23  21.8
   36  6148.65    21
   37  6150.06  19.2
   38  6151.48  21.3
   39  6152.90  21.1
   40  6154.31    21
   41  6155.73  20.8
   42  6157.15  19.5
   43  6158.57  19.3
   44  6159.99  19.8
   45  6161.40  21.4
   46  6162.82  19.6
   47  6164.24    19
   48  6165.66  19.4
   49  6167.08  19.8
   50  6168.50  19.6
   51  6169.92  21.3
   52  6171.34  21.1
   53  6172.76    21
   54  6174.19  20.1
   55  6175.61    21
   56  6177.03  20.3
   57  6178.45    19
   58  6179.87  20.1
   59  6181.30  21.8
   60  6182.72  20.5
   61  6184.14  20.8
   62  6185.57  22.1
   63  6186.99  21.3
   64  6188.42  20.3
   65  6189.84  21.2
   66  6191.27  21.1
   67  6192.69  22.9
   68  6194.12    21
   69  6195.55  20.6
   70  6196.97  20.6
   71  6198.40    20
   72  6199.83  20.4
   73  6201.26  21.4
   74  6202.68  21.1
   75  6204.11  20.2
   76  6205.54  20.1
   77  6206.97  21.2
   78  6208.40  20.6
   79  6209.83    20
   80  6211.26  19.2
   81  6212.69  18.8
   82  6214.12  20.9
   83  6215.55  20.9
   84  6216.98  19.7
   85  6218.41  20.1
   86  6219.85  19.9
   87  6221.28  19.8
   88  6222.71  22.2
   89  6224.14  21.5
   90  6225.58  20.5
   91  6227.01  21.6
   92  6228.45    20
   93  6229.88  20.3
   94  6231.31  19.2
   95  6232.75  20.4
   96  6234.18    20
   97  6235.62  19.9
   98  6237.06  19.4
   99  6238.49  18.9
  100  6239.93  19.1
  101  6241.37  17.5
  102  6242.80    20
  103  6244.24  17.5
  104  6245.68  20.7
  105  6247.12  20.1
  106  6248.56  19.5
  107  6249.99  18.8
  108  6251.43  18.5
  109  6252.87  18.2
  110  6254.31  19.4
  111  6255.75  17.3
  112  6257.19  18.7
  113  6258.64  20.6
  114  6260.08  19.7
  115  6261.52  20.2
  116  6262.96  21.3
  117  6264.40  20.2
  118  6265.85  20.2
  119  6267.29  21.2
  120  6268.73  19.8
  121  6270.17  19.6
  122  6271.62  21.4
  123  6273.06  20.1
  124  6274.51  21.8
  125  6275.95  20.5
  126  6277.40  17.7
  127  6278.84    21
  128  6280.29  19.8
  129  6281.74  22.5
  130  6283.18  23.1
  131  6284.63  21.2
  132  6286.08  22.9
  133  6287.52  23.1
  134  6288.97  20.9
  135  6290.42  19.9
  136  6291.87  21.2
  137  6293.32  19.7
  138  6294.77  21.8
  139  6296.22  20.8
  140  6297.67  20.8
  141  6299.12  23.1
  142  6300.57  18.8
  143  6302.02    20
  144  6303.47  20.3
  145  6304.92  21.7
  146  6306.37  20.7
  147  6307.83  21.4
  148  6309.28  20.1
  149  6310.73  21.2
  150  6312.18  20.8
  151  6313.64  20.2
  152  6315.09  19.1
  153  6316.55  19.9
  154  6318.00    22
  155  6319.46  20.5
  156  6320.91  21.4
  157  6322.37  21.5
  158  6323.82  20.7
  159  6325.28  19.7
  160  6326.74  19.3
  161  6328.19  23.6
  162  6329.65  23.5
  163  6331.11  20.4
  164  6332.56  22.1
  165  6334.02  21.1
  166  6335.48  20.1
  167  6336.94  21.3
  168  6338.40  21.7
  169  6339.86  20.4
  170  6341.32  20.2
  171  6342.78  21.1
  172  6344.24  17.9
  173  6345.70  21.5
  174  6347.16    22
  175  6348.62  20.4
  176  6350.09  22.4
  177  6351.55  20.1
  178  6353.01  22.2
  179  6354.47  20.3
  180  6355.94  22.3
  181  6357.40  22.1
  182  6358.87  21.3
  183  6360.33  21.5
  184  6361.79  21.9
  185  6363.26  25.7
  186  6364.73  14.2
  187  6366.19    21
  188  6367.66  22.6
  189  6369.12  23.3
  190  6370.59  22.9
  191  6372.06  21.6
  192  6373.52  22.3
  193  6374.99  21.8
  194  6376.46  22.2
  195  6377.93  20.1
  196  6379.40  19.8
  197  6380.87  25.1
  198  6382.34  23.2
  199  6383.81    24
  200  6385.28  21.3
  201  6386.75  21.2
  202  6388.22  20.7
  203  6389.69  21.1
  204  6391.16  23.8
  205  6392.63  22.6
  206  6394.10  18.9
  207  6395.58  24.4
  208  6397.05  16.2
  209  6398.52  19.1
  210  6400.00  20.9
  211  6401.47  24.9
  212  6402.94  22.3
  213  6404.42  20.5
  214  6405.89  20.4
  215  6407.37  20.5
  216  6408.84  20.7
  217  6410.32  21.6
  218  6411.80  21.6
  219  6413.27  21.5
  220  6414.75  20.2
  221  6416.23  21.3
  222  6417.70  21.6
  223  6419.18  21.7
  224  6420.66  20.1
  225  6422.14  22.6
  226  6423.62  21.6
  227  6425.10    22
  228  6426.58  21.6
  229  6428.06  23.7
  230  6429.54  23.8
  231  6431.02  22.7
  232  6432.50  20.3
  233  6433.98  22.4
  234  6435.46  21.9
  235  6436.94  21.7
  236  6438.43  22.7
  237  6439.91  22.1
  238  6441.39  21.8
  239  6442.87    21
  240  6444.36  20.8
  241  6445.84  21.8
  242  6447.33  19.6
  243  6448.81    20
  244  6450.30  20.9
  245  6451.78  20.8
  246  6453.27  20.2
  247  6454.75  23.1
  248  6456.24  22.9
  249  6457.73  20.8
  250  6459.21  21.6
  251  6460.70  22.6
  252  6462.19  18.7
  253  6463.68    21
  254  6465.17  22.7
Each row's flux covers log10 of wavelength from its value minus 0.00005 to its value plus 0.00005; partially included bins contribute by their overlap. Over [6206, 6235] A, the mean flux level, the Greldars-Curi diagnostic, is 20.3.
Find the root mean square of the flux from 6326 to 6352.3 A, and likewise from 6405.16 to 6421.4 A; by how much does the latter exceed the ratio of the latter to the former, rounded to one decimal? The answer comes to 20.0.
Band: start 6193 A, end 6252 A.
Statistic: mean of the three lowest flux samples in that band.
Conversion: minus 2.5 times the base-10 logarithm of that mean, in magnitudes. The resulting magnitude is -3.13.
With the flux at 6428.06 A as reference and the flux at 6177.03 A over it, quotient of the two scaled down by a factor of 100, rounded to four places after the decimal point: 0.0086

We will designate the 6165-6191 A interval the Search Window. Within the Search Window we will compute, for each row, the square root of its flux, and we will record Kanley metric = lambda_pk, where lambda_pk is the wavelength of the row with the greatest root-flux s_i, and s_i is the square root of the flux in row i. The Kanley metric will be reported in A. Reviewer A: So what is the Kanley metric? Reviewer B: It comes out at 6185.57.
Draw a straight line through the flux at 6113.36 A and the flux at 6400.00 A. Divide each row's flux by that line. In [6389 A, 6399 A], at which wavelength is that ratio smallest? 6397.05 A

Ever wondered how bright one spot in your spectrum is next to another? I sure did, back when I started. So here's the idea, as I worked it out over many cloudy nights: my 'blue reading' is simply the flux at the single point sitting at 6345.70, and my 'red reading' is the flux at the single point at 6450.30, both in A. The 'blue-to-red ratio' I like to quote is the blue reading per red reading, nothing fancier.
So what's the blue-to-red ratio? 1.03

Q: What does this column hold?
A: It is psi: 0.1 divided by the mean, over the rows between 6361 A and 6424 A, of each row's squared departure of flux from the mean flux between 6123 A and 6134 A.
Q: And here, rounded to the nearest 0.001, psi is 0.023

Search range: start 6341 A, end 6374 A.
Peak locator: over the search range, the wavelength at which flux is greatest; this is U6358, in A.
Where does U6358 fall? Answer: 6363.26 A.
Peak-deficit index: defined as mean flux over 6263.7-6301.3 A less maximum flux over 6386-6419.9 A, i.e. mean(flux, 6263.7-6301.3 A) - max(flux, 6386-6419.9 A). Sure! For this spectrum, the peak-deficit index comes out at -4.0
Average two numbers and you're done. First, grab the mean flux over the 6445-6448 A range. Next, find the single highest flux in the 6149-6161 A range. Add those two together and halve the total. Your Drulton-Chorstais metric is 21.0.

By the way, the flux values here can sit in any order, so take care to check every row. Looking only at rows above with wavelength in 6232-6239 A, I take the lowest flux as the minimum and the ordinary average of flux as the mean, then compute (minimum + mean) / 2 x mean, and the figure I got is 381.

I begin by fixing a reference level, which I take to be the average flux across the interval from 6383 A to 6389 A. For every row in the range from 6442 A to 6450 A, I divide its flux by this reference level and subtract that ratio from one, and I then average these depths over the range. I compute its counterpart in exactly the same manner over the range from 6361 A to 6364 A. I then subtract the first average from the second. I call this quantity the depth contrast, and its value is -0.14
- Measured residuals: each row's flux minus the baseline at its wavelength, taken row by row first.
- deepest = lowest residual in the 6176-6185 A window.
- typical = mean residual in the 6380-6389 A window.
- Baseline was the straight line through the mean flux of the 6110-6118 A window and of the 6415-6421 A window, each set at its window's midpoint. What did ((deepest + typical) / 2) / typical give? -0.1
